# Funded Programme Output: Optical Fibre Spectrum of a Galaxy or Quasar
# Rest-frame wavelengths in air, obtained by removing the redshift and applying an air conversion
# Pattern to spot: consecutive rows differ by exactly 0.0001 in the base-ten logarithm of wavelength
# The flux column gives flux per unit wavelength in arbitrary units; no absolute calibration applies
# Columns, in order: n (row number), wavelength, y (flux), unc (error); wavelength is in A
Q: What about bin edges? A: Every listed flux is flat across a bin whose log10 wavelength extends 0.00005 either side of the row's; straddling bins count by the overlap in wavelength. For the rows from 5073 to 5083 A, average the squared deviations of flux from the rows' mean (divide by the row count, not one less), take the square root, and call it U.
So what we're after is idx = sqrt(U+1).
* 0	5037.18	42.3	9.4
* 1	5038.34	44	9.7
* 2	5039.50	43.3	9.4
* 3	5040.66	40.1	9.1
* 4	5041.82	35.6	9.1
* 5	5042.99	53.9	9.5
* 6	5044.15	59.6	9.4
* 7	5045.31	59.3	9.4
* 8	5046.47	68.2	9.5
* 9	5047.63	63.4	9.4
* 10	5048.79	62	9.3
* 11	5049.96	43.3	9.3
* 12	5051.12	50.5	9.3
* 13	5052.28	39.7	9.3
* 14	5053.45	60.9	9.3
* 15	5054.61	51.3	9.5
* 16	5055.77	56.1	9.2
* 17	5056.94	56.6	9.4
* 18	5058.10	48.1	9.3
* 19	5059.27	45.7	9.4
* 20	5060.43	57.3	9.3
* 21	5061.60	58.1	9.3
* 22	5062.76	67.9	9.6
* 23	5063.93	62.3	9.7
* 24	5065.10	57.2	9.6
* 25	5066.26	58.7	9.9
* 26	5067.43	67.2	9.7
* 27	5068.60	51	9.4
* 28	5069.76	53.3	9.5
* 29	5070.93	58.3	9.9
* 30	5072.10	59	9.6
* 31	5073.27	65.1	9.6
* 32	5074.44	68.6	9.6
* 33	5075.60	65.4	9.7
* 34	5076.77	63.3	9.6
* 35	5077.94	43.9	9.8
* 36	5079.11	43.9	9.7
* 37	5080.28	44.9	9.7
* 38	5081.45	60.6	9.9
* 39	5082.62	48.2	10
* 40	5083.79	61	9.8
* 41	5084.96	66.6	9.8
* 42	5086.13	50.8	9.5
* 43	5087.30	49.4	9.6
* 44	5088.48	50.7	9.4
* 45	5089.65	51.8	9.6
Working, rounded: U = 9.9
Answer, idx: 3.30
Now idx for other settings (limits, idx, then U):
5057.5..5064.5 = 2.95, 7.7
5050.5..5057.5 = 2.78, 6.7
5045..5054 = 3.25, 9.6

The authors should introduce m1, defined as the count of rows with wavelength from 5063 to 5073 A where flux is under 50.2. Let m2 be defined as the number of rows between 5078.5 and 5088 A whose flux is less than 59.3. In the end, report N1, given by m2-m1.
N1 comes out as 5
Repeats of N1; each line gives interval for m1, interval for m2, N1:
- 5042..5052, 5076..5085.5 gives 3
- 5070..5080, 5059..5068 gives 3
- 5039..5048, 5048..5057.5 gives 3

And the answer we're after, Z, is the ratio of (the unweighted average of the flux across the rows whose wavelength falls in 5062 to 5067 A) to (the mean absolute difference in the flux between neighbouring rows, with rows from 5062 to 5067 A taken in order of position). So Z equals 15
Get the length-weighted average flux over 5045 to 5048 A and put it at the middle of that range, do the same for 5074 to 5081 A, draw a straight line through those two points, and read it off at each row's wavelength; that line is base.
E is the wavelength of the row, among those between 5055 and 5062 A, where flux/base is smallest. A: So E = 5059.27 A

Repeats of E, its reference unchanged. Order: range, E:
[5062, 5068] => 5065.10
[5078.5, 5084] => 5079.11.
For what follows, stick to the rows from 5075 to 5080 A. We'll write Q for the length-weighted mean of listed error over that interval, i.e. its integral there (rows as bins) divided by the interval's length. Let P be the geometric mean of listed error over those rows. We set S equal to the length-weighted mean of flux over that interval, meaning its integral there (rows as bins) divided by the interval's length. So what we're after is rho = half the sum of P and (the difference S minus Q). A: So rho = 26.8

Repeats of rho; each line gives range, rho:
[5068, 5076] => 30.0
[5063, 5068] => 30.9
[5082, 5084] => 26.7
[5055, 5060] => 25.9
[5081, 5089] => 27.6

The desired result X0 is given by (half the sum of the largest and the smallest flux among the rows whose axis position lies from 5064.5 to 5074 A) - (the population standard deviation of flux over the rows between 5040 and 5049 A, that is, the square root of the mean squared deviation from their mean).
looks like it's 48.3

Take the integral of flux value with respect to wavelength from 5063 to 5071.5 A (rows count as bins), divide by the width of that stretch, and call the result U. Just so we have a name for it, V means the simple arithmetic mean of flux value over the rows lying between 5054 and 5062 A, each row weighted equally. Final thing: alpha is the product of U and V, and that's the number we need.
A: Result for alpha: 3127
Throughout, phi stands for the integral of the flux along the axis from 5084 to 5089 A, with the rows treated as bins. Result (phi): 274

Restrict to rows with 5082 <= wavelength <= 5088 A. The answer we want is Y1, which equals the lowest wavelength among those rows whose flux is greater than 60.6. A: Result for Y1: 5083.79 A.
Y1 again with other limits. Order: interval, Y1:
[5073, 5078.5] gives 5073.27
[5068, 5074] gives 5073.27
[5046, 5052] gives 5046.47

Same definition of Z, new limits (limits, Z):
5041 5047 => 7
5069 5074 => 15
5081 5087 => 5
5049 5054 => 4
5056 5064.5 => 9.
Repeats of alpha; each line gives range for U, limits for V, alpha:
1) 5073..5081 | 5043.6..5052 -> 3262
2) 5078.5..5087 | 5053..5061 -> 2877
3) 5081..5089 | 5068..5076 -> 3320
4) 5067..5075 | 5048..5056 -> 3127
